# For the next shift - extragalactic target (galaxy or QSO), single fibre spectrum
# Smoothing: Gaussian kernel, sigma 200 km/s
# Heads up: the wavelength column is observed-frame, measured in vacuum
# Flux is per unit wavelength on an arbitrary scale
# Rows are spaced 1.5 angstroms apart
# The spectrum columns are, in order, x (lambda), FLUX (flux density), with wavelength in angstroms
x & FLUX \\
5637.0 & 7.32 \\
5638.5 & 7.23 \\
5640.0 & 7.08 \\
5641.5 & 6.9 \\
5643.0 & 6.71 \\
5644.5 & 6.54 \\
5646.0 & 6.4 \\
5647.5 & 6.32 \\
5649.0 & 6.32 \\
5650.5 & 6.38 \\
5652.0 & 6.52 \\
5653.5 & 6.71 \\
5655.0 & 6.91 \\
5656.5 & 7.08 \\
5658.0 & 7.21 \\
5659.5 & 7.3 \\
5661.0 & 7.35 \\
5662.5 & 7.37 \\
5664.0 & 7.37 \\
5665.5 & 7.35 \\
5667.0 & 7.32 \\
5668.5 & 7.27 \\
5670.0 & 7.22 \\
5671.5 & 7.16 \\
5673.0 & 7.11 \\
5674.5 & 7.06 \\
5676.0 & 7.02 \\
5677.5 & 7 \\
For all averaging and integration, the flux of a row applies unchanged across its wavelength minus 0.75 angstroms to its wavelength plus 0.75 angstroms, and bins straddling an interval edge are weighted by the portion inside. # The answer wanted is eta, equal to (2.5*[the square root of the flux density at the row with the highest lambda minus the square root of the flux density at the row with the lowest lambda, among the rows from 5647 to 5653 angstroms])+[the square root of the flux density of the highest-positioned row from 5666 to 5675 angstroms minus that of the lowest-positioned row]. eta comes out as 0.05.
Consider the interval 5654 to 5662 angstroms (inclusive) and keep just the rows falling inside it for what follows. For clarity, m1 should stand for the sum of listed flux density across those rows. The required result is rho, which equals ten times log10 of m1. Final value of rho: 15.54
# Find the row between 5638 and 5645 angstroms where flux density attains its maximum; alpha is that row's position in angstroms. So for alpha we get 5638.5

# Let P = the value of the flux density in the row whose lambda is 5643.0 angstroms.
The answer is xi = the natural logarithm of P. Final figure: 1.90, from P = 6.71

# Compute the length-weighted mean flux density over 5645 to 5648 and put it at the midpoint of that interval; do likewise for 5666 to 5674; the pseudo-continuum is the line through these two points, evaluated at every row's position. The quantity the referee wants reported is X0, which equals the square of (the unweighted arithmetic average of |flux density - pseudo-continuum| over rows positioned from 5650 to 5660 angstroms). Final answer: 0.061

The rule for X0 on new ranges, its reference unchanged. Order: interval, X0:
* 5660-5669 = 0.096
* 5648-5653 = 0.013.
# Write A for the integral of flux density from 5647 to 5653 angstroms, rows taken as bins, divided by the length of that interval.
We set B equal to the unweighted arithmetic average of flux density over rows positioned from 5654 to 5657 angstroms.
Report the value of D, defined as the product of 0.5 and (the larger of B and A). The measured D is 3.50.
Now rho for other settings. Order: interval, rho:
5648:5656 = 15.16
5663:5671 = 15.63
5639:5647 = 15.27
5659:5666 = 15.65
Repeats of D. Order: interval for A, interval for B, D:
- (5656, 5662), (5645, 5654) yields 3.62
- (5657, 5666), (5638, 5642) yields 3.66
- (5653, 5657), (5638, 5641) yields 3.58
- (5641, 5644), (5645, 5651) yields 3.39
